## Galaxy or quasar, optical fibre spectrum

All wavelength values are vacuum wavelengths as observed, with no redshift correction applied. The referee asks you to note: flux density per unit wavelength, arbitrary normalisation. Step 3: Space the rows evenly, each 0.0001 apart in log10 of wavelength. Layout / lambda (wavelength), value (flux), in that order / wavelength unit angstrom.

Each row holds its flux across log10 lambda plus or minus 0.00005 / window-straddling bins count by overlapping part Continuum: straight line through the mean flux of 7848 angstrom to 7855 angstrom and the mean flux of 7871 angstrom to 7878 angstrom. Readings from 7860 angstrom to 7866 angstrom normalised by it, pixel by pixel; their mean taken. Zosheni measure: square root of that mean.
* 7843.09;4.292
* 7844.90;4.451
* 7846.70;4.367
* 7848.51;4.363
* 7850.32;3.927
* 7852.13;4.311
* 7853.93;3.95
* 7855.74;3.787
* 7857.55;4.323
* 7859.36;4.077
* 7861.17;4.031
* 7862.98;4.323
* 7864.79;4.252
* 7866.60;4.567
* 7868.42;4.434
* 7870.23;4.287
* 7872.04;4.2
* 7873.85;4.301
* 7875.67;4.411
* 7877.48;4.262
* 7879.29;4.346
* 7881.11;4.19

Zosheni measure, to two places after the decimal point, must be 1.00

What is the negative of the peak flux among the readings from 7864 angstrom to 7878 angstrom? -4.57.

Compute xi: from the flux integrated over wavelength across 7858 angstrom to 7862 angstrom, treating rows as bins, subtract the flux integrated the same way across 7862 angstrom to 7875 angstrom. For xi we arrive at -40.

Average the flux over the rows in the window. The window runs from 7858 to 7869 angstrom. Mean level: 4.28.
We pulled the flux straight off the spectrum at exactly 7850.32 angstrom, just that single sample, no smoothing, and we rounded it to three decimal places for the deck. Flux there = 3.927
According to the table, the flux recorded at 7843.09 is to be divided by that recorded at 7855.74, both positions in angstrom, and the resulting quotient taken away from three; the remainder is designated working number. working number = 1.87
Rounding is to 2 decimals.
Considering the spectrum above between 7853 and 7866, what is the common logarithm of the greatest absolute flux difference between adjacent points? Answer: -0.27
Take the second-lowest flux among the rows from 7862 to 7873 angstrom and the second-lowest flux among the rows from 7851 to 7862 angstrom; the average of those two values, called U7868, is 4.10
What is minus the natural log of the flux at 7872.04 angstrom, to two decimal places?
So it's -1.44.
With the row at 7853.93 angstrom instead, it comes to -1.37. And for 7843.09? -1.46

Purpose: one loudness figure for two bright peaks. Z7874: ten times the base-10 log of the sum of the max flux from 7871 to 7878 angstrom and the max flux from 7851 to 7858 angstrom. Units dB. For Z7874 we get 9.41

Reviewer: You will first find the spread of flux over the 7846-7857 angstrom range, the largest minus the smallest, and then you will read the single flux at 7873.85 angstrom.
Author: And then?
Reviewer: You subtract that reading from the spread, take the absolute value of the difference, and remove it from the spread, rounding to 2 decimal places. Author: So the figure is -3.14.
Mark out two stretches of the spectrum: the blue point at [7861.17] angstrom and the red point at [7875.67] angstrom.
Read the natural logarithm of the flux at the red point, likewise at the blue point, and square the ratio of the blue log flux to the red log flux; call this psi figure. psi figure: 0.88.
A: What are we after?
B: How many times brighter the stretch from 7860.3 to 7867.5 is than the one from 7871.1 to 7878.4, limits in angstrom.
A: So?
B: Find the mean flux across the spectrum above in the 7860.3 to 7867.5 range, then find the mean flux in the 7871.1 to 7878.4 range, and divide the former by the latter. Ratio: 1.00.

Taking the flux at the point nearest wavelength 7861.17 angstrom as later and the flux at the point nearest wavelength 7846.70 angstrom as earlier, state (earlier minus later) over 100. 0.0034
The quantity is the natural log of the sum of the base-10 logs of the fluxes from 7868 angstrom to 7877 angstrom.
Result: 1.2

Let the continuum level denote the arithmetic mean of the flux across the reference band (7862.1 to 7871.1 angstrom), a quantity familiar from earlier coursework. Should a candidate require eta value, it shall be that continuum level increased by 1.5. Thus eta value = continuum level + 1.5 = 5.87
